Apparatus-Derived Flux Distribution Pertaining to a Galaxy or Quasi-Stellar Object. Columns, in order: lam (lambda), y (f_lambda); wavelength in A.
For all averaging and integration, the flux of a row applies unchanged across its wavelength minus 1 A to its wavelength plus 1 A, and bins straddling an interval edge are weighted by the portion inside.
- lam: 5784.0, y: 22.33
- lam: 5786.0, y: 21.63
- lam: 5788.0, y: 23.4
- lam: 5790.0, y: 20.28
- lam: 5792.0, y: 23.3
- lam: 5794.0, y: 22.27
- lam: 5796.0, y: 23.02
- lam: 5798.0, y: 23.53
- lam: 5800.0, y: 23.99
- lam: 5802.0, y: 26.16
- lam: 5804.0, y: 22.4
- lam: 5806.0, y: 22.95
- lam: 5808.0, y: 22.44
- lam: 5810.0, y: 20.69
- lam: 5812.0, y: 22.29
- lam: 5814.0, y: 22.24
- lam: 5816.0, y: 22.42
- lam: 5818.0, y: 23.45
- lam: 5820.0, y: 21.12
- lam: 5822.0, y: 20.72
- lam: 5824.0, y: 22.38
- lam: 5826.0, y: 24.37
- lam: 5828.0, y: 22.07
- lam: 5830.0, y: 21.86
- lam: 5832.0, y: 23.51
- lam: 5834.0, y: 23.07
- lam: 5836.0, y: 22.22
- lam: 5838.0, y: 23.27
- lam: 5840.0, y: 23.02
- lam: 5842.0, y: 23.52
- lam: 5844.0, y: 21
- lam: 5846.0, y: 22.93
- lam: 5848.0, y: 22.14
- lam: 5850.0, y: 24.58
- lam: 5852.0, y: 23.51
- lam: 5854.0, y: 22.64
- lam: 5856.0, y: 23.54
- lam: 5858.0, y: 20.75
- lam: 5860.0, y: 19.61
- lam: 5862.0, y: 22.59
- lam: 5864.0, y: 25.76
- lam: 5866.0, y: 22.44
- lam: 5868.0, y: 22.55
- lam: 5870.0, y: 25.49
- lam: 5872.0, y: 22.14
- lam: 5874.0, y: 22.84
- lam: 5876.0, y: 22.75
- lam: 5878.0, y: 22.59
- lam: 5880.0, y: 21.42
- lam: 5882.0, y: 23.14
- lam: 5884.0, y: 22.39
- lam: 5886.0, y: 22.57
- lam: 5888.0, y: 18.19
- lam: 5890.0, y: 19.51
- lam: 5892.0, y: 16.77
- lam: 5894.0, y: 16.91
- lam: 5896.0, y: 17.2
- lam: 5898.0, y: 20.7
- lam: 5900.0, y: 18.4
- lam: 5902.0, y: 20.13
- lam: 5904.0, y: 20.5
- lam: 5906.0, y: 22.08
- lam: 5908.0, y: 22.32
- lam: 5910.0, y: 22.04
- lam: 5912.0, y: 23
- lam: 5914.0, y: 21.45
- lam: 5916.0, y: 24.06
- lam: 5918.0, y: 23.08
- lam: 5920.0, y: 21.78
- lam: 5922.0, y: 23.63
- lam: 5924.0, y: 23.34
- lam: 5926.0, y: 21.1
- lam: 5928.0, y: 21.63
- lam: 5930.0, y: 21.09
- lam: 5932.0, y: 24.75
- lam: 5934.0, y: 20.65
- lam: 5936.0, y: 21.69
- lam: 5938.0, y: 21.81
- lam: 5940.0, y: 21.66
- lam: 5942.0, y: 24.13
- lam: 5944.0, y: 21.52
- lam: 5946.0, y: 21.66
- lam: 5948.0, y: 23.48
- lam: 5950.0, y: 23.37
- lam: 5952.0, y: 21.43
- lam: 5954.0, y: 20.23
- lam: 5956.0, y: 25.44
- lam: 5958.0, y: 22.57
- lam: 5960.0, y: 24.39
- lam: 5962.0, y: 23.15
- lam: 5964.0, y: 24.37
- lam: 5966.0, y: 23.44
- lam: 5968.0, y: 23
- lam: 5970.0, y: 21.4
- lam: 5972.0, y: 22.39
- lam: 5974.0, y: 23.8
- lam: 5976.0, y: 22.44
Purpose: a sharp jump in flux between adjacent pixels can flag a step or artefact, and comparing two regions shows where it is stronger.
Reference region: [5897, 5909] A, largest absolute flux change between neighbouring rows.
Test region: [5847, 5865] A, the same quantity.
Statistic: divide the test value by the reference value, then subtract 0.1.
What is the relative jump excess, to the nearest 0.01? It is 1.28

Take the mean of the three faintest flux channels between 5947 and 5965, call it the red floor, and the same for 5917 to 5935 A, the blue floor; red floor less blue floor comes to 0.5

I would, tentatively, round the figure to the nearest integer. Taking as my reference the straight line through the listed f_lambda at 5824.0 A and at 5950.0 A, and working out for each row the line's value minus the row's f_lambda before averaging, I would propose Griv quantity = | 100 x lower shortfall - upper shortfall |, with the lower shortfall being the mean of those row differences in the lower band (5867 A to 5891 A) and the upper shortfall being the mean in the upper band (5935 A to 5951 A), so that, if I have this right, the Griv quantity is 67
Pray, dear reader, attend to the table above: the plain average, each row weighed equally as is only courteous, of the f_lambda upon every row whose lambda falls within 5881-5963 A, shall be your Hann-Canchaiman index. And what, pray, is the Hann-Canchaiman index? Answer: 21.68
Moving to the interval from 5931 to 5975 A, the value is 22.74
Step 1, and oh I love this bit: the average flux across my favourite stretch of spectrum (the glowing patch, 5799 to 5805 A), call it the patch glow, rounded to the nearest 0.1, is 24.2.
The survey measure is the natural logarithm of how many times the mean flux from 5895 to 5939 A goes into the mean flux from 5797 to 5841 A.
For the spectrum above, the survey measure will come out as 0.05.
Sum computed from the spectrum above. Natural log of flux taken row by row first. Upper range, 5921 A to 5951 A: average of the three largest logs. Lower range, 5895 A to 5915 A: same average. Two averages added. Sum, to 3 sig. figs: 6.30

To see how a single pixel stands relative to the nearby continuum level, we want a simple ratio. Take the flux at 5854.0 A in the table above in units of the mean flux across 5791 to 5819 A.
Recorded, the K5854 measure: 0.99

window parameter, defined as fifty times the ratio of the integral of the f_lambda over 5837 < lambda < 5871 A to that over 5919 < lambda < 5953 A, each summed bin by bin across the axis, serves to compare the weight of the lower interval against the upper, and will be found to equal 51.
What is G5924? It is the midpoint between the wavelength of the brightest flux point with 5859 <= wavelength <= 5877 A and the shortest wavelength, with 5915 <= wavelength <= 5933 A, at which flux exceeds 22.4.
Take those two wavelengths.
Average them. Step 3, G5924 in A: 5890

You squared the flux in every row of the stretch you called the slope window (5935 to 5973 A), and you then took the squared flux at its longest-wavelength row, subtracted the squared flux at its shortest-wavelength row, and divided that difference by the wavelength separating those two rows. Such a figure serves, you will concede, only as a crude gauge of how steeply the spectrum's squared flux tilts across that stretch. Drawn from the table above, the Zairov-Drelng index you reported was 0.86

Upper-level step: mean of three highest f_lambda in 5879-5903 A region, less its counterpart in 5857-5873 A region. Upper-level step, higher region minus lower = -1.9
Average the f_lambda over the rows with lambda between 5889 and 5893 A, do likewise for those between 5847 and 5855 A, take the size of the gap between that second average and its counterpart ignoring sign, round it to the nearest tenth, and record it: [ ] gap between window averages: 5.1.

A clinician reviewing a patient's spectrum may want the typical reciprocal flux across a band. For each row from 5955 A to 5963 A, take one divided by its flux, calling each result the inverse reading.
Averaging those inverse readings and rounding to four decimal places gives 0.0420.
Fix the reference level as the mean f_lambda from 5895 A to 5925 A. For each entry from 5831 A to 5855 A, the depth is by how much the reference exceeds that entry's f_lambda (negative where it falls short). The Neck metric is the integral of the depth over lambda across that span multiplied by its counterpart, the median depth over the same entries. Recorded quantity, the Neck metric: 48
